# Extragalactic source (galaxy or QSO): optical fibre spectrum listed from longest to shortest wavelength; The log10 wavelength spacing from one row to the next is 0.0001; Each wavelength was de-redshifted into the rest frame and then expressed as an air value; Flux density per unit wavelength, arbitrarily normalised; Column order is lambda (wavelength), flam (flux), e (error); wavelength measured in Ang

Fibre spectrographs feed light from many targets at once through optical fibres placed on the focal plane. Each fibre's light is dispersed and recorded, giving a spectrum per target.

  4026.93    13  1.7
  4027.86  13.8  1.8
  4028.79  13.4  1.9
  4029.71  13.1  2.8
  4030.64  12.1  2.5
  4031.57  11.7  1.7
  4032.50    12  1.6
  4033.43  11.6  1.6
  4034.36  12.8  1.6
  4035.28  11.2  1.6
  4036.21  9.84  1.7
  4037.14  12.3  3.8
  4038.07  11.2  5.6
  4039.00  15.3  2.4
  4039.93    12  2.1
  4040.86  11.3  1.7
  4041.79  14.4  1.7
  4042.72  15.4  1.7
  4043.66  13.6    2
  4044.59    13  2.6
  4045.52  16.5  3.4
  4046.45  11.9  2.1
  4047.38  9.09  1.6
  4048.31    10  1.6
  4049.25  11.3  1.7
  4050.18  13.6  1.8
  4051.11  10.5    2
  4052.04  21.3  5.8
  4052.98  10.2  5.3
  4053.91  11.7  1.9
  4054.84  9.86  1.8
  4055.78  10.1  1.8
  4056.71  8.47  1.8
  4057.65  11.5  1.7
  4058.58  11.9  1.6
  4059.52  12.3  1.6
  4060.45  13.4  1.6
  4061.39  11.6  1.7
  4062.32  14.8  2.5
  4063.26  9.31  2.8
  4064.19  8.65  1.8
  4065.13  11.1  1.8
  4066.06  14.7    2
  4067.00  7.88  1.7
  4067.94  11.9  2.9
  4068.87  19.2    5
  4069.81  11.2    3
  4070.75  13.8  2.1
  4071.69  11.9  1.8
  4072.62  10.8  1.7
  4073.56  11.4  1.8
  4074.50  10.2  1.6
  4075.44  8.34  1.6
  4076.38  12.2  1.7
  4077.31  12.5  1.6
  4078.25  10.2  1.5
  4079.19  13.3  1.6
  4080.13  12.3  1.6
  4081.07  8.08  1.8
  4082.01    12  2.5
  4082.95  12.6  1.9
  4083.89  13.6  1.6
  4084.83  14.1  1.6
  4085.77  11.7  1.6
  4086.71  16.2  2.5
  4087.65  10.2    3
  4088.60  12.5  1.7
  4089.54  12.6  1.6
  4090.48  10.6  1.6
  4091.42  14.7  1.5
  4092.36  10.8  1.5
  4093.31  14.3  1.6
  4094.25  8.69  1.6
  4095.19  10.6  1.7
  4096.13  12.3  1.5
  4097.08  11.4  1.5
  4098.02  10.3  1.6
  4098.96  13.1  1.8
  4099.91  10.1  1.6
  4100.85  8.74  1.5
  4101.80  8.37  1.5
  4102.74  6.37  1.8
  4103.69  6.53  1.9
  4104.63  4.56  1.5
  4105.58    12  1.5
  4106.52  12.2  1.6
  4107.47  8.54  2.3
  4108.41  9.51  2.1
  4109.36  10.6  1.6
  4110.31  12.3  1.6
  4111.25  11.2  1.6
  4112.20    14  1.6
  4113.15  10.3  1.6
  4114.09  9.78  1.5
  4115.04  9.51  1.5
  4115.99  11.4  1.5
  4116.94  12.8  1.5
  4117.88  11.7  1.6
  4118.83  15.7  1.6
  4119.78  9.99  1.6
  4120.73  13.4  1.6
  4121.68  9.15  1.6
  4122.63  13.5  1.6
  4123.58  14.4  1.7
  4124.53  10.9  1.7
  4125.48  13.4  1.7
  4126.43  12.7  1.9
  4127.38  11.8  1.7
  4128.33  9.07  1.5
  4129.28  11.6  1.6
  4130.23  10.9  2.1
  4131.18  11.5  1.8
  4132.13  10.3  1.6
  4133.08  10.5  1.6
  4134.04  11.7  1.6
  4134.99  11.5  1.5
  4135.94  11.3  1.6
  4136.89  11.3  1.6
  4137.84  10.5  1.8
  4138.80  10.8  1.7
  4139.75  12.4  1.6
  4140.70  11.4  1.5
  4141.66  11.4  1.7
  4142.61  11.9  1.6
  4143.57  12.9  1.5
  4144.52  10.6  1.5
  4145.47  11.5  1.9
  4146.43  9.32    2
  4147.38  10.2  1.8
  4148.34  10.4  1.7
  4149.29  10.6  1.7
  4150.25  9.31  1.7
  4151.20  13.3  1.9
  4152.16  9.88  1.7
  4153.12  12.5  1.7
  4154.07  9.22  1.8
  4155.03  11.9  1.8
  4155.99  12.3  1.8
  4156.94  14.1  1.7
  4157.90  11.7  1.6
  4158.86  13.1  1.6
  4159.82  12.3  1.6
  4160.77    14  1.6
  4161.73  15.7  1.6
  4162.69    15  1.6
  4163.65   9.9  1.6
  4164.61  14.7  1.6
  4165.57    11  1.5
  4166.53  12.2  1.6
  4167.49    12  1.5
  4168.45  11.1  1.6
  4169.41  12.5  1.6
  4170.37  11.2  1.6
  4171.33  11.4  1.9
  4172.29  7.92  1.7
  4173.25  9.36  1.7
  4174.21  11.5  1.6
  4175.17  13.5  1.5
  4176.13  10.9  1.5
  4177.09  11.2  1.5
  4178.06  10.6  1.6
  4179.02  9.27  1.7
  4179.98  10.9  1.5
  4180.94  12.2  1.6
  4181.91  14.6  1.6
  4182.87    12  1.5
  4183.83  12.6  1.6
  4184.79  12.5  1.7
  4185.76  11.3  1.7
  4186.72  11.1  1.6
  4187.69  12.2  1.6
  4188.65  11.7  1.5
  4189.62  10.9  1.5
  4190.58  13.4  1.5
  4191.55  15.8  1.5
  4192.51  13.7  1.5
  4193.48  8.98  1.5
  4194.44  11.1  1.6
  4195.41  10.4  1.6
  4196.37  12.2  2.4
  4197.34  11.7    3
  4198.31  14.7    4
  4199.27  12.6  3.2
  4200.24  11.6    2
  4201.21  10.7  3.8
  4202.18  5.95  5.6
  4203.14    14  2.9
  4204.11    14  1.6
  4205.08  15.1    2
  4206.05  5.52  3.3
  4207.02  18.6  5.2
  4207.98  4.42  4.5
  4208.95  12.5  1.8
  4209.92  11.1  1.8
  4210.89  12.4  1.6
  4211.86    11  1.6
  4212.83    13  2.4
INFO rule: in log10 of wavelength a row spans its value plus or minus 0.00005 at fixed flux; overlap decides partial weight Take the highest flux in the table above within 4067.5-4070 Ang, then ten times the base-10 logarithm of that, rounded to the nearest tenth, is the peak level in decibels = 12.8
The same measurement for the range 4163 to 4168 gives 11.7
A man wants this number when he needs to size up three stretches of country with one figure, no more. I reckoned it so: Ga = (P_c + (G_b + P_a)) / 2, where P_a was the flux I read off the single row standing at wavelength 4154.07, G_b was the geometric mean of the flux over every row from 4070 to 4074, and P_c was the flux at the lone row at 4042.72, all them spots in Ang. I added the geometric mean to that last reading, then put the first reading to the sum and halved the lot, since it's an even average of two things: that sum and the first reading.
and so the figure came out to 18.3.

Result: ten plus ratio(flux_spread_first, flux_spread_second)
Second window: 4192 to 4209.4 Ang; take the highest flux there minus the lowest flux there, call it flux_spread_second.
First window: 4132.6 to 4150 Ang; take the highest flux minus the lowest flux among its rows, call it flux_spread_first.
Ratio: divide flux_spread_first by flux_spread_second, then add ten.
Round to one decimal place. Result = 10.3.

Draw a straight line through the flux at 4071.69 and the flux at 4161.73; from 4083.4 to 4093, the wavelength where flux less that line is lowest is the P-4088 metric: 4087.65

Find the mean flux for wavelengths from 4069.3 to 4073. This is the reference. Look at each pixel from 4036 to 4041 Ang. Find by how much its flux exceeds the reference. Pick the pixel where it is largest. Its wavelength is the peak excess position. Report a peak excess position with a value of 4039.00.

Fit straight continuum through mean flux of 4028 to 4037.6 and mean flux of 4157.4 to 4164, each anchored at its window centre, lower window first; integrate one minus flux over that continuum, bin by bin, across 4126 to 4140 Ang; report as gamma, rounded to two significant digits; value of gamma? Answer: 1.9 Ang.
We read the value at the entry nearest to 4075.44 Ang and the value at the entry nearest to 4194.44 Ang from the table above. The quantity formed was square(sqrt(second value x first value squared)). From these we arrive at 772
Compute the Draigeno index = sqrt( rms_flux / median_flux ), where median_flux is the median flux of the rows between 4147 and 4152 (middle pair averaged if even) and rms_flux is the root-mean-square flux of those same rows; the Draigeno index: 1.02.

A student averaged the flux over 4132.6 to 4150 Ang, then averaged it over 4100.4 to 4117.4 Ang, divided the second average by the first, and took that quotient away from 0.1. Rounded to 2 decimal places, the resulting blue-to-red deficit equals -0.79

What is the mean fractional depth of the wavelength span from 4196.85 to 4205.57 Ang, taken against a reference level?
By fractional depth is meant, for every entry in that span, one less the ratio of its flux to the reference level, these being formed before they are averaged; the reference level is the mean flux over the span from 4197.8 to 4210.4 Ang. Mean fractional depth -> -0.057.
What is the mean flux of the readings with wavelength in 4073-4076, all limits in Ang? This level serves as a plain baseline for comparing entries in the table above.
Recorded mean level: 10.0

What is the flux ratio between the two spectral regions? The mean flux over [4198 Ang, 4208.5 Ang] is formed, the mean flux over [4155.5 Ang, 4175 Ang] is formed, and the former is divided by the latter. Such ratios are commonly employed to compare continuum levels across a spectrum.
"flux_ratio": 0.95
